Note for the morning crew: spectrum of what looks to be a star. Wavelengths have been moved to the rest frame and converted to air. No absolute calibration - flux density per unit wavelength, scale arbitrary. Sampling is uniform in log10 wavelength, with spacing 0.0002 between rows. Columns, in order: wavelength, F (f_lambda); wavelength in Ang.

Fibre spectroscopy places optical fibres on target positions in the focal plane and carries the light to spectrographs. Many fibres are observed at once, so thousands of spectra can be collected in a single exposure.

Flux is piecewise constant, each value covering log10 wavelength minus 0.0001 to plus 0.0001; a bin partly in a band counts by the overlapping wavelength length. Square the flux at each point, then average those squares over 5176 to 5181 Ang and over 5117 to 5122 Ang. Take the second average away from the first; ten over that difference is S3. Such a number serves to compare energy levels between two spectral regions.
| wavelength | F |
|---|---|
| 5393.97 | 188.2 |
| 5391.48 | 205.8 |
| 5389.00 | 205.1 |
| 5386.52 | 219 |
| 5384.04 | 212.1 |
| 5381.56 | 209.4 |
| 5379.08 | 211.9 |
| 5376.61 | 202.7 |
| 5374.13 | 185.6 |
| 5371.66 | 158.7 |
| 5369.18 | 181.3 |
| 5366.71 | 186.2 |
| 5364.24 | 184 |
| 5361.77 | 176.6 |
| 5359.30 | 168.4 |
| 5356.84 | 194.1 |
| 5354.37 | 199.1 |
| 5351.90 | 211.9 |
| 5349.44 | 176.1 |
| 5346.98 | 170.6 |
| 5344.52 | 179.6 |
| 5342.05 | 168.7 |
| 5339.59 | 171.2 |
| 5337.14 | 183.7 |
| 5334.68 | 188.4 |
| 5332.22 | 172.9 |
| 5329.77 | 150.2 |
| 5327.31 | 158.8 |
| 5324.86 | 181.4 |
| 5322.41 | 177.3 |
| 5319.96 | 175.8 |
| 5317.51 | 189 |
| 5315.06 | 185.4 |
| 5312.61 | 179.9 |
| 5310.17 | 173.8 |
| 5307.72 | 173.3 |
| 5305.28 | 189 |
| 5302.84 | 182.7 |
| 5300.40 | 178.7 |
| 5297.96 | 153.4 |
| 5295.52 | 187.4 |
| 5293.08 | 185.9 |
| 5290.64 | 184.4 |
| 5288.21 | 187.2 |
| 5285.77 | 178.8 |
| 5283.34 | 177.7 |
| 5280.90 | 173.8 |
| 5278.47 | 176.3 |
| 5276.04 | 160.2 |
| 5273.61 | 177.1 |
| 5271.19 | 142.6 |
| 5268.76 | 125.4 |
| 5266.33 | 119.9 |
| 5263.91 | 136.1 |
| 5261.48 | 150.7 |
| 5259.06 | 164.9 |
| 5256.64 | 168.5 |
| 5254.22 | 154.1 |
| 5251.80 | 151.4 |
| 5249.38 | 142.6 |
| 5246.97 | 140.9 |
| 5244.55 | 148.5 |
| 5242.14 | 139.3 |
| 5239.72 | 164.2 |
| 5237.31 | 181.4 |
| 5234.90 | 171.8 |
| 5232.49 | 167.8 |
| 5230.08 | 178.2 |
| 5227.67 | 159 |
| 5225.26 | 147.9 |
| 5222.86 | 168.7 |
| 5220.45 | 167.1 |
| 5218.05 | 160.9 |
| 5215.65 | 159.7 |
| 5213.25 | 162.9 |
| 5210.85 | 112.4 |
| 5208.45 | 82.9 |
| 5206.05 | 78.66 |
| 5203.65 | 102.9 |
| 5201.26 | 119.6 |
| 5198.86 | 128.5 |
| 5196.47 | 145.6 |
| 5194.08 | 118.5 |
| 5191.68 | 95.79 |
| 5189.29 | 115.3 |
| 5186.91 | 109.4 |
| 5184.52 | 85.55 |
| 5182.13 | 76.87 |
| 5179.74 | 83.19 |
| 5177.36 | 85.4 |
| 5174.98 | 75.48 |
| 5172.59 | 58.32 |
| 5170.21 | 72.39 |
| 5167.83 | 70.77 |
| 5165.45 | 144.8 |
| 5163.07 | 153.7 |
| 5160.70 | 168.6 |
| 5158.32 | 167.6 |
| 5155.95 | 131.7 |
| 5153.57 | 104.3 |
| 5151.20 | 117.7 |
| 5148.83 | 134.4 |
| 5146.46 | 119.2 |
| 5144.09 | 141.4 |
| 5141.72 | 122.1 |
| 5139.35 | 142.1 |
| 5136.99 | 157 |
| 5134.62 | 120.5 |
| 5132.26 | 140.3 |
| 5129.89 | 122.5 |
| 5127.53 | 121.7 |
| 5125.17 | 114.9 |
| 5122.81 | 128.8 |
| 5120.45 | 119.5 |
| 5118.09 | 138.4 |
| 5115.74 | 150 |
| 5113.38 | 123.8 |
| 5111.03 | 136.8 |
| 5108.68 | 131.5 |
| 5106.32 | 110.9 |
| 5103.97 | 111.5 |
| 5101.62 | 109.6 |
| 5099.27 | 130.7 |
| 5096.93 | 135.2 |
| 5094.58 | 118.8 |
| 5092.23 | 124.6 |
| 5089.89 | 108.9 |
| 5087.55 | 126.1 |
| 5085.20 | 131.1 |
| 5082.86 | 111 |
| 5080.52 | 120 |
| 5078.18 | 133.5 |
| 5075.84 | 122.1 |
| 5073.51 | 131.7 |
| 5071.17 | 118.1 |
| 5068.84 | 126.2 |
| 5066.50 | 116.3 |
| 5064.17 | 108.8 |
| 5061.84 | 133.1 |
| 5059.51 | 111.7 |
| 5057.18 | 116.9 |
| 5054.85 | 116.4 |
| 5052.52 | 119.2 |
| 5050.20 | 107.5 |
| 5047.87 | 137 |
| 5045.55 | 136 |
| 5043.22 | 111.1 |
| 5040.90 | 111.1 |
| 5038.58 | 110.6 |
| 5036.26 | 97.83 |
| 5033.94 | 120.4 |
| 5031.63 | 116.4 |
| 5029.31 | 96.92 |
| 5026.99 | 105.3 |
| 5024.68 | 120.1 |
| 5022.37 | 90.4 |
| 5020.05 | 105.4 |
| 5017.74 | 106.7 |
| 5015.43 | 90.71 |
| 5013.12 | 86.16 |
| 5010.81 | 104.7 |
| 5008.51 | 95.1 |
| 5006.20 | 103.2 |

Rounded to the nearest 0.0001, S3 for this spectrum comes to -0.0010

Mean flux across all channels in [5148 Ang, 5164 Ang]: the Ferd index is 140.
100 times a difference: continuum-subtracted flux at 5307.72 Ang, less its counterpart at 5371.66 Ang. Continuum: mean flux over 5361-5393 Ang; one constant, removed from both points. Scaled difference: 1460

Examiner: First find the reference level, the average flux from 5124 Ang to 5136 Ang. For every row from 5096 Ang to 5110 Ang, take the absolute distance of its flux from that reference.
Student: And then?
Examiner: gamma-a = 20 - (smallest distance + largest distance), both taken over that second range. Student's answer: -1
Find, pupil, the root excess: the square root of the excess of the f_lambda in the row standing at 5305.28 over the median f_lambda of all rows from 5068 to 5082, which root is 8.1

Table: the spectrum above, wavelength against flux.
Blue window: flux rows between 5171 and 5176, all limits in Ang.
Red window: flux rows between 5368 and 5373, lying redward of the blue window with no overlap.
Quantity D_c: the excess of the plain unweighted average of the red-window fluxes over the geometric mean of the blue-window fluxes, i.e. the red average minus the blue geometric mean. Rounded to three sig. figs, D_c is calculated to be 104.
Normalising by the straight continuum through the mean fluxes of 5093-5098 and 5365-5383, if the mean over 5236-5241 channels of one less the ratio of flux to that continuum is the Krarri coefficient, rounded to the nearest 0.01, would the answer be -0.08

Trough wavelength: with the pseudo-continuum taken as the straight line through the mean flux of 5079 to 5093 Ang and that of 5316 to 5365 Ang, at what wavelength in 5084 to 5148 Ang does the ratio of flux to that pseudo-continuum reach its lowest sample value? 5101.62 Ang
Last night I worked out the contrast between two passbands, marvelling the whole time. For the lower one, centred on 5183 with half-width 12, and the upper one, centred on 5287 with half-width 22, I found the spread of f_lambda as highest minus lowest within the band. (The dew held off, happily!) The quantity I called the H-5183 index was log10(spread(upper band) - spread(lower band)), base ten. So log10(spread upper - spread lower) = 0.95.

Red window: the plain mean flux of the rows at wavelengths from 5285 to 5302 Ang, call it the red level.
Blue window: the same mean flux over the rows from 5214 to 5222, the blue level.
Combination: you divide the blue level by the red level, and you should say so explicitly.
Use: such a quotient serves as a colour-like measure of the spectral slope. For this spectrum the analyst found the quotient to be 0.91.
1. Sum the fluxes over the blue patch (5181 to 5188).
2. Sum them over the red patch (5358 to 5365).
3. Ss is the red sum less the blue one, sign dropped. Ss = 257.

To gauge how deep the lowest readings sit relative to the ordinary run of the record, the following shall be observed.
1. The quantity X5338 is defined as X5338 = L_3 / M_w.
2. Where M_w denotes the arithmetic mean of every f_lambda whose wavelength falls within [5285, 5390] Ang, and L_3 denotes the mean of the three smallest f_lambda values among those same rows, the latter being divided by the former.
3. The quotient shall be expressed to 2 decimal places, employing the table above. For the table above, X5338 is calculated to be 0.84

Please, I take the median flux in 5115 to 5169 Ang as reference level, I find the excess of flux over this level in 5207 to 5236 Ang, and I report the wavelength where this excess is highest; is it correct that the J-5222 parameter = 5230.08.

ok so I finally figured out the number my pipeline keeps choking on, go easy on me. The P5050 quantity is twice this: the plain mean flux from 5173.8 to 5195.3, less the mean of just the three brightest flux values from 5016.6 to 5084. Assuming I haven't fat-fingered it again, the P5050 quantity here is -83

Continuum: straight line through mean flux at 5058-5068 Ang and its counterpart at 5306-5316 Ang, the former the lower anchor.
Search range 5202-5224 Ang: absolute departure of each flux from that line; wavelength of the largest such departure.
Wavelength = 5206.05 Ang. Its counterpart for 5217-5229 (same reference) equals 5222.86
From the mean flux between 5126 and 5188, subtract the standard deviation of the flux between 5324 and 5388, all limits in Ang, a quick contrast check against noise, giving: 98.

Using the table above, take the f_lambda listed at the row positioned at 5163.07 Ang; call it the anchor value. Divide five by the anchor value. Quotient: 0.033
